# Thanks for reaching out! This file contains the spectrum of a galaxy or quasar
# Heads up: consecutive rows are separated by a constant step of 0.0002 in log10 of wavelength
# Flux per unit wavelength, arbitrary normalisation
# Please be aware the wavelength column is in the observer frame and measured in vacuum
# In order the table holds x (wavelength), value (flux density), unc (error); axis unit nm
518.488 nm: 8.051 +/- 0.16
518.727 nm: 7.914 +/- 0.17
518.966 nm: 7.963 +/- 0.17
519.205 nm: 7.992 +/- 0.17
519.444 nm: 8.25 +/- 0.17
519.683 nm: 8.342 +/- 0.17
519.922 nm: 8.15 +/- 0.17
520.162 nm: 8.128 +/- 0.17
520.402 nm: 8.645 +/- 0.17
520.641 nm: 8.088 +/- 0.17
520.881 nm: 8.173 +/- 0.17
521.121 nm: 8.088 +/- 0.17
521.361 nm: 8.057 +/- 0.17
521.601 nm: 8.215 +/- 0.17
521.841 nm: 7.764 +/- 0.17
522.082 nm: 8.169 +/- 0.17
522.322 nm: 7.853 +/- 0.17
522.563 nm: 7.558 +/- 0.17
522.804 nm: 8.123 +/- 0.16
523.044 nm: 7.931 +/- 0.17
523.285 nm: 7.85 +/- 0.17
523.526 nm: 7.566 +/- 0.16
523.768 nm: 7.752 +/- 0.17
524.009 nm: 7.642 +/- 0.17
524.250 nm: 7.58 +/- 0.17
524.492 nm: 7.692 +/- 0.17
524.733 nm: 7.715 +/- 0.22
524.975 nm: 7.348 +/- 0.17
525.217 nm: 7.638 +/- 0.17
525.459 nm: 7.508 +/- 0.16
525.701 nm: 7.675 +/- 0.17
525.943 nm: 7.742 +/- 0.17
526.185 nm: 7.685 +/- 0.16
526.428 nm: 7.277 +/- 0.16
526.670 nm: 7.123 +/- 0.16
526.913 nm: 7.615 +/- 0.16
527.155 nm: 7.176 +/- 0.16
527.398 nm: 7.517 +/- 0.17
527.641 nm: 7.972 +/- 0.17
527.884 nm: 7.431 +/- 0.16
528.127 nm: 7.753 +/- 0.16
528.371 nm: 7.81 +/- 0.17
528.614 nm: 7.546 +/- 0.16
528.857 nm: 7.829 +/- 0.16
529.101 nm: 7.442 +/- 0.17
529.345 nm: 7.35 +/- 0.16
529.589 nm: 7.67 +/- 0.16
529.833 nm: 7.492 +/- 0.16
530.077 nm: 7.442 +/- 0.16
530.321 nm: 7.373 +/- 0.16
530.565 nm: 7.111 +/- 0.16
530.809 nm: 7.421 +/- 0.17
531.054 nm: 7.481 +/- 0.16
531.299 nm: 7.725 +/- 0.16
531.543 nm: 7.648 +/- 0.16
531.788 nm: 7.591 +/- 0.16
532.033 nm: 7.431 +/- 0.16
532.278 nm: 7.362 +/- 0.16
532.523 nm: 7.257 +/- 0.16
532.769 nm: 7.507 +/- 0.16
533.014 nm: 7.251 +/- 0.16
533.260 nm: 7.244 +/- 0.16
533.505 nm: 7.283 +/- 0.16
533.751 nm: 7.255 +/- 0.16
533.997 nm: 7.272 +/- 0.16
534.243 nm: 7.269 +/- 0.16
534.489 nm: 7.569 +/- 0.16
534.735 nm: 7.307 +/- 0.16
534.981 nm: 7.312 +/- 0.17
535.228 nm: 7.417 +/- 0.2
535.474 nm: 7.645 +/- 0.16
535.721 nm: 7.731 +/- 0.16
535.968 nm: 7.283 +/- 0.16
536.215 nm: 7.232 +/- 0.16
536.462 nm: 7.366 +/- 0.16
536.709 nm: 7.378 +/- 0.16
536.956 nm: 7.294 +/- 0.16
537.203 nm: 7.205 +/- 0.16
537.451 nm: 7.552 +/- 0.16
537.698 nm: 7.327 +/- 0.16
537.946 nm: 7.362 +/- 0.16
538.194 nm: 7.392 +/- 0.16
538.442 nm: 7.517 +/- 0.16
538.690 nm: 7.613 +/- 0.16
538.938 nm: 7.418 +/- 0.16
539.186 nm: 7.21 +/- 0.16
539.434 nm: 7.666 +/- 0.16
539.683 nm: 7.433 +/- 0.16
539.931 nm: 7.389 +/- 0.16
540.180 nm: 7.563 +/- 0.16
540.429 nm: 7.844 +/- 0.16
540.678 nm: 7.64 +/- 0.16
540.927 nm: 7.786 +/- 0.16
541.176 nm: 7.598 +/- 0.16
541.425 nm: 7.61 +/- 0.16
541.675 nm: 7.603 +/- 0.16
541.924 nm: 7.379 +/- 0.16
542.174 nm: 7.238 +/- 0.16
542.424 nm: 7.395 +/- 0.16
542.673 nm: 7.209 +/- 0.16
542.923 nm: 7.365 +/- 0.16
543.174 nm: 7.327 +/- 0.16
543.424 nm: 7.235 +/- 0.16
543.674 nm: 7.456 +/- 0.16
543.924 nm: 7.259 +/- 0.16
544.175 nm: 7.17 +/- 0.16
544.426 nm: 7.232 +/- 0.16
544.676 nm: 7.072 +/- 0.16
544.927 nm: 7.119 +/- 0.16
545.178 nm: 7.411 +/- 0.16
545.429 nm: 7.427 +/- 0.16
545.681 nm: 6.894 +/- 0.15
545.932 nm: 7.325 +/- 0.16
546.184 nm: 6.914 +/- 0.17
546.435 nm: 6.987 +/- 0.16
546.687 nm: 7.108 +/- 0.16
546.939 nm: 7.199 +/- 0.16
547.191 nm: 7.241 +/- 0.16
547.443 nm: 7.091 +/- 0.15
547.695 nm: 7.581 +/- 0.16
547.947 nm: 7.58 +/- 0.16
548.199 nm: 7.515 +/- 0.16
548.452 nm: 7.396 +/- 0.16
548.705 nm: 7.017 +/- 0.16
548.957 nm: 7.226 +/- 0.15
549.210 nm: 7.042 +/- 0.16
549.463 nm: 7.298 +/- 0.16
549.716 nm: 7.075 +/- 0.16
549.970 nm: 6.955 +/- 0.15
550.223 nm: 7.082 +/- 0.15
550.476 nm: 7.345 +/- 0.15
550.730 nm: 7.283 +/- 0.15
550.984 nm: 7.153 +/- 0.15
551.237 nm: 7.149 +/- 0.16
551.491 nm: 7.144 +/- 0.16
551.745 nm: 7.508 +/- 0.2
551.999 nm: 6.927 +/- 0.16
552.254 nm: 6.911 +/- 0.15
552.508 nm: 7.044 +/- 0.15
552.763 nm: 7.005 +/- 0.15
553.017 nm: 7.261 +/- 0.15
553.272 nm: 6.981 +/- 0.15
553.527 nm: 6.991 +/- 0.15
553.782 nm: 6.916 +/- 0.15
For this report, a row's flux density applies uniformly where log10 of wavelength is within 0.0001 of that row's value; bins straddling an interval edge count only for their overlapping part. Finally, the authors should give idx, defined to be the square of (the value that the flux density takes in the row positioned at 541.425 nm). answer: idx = 58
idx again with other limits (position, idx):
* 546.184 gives 48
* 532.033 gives 55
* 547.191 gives 52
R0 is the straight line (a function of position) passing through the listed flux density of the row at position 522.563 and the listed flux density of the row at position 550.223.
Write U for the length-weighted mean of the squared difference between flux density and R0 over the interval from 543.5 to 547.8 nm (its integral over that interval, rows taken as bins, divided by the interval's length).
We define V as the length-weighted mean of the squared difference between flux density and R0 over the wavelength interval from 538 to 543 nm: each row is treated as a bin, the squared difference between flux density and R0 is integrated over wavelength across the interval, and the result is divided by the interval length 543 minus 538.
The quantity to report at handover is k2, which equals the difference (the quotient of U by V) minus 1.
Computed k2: -0.60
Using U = 0.0355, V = 0.089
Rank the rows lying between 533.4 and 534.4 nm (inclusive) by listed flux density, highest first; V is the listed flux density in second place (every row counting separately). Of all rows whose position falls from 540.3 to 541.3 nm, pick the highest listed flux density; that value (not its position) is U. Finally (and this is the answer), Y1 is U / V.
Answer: 1.08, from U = 7.844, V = 7.272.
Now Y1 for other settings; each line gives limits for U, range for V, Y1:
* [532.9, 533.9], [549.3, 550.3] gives 1.03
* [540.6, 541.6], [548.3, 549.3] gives 1.08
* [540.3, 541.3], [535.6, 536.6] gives 1.06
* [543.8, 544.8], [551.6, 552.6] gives 1.03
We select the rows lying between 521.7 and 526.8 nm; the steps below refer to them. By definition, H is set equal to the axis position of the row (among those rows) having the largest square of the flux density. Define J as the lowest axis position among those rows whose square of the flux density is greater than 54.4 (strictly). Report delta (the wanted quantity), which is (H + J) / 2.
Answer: 521.96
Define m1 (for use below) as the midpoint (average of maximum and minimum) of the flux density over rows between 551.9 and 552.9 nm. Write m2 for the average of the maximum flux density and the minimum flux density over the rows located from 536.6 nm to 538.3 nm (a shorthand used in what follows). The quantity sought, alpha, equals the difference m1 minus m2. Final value -0.40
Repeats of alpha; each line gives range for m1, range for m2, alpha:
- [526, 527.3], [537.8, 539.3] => -0.01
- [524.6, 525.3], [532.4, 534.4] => 0.16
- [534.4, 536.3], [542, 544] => 0.15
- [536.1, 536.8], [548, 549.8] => 0.04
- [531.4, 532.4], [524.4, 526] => -0.04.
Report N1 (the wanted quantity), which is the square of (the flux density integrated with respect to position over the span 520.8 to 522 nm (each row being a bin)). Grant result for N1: 93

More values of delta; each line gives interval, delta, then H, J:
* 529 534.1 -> 530.20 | 531.299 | 529.101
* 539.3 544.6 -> 539.93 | 540.429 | 539.434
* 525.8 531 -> 526.79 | 527.641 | 525.943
